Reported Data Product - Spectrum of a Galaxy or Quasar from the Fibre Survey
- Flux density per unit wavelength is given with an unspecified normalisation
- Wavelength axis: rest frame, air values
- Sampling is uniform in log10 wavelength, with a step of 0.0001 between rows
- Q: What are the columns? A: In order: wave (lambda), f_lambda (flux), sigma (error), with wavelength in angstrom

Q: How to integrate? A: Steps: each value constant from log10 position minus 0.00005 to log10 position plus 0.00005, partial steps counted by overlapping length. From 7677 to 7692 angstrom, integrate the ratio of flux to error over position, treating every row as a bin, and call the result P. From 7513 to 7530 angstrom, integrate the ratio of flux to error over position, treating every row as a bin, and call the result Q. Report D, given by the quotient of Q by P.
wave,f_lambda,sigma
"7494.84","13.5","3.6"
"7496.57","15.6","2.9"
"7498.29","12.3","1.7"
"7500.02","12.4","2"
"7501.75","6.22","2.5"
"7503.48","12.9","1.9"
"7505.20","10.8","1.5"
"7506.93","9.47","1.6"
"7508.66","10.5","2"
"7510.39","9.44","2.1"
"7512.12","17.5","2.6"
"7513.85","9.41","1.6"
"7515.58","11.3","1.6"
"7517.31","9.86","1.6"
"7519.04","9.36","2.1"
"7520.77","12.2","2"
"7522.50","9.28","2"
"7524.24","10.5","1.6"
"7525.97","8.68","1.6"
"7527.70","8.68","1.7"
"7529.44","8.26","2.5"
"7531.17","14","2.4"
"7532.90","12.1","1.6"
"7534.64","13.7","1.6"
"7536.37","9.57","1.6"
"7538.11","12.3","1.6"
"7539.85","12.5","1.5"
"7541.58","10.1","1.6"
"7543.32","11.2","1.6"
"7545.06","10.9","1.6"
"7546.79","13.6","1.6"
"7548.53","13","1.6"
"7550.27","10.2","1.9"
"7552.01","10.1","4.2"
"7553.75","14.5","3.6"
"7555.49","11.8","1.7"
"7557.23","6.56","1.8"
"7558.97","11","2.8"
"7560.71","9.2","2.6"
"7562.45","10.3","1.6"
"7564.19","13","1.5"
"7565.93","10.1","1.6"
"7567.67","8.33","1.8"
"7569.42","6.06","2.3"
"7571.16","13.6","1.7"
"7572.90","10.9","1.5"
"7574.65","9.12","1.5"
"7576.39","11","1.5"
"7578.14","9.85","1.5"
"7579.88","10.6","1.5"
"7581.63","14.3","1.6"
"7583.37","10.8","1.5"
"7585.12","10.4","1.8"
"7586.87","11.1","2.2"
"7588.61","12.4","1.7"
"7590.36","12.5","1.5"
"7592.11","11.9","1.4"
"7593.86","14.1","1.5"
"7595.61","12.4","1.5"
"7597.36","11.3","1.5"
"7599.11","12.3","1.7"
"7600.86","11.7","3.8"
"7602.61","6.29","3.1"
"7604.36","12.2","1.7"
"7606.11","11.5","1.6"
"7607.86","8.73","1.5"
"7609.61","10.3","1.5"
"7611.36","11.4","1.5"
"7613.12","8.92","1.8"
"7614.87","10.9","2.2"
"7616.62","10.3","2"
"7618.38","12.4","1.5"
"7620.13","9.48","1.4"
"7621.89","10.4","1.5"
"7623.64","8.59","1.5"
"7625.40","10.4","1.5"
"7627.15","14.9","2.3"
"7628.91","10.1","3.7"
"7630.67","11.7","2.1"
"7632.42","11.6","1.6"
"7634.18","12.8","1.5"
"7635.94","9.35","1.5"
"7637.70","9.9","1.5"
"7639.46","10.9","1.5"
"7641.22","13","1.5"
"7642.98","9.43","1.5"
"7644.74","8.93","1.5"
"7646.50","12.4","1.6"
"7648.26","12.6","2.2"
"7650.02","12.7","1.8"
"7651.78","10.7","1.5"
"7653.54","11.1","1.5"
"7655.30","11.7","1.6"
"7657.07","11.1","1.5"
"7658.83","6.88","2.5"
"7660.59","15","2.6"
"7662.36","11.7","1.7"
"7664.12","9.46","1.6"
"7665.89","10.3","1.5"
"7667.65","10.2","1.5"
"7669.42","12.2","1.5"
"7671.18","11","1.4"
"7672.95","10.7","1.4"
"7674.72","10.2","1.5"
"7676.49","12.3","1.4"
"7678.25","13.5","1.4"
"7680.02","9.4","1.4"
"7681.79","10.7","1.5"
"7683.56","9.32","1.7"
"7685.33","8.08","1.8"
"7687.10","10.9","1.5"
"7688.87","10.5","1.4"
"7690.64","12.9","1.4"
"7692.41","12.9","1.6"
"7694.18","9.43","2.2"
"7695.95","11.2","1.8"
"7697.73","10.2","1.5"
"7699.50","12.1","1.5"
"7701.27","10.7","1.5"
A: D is 0.86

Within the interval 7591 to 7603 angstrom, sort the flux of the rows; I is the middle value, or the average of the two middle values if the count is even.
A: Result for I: 11.9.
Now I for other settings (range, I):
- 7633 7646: 9.9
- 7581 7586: 10.8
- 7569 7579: 10.4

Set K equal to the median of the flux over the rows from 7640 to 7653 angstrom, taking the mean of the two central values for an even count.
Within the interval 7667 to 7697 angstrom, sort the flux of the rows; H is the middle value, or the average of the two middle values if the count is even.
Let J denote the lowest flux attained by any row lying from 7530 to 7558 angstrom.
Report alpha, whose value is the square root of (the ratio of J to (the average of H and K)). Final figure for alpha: 0.75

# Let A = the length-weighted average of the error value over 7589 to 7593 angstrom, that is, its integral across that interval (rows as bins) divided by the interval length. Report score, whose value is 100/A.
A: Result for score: 68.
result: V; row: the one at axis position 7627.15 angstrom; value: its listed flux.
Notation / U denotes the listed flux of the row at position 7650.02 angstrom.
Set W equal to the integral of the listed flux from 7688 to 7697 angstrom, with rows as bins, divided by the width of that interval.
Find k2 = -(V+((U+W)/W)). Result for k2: -17.0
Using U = 12.7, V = 14.9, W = 11.4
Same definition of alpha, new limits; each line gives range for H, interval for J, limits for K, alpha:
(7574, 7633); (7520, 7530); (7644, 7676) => 0.86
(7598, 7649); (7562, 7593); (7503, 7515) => 0.75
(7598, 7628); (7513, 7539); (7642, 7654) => 0.88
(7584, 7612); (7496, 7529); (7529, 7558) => 0.73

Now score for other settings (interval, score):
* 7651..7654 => 67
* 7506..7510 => 55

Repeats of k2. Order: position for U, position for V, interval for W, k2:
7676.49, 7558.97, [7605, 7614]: -13.2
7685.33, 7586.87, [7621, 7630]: -12.8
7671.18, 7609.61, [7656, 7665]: -12.3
